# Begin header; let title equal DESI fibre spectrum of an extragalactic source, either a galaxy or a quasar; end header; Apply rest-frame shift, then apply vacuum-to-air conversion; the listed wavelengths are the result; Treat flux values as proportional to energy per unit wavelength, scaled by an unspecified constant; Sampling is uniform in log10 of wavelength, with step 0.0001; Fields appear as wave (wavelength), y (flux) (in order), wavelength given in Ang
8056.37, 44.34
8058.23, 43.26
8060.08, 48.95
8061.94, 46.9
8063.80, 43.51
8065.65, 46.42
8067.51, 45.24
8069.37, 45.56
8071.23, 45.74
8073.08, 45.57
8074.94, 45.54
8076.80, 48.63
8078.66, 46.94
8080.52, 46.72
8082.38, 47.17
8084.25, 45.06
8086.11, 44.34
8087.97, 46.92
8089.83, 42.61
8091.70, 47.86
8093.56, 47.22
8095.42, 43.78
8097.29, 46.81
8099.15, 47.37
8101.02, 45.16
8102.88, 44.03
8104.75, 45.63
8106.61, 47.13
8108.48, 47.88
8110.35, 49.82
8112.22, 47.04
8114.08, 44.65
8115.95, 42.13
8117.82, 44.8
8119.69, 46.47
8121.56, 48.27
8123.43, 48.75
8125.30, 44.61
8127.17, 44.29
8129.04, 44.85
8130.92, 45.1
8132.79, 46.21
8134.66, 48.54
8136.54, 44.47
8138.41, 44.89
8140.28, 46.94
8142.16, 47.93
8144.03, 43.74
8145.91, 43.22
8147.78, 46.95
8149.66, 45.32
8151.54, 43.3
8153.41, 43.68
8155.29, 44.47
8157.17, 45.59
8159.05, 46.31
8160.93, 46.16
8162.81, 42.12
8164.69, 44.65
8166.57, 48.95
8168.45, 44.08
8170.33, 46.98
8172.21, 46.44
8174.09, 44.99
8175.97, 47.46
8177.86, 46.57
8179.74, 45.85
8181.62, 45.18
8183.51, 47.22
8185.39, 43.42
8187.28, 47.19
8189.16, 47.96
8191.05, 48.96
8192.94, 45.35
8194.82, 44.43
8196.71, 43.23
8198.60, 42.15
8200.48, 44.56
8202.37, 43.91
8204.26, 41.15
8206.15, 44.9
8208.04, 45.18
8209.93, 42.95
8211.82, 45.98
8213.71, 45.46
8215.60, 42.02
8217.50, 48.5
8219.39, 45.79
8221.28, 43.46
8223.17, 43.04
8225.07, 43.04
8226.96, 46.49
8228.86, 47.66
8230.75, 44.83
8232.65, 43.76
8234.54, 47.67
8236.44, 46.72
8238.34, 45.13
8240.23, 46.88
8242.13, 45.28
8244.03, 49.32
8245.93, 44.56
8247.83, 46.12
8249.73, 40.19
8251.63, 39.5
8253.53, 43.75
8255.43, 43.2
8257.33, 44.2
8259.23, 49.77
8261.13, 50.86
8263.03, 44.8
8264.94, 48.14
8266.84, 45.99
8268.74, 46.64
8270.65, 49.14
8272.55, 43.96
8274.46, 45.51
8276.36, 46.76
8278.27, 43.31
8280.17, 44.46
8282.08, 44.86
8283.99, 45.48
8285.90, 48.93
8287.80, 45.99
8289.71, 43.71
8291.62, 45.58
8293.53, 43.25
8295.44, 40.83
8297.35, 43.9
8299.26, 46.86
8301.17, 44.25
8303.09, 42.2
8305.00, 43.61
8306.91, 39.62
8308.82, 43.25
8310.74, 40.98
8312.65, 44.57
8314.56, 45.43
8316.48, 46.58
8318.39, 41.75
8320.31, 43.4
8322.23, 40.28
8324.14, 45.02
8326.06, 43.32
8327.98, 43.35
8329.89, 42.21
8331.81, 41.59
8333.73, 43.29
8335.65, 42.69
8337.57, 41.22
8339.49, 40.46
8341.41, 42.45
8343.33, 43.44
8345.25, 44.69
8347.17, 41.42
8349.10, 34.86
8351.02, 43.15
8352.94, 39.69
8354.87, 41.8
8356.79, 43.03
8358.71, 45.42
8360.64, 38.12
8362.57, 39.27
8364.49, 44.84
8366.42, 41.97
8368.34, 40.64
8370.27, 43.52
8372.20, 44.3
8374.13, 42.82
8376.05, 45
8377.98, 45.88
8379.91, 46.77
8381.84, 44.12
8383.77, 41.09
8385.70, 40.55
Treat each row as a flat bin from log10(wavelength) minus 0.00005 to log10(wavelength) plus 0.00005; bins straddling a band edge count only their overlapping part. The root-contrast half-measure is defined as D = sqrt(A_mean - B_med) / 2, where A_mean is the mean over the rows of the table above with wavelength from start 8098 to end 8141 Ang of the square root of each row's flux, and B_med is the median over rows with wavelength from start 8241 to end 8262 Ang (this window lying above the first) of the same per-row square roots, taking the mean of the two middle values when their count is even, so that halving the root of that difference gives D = 0.17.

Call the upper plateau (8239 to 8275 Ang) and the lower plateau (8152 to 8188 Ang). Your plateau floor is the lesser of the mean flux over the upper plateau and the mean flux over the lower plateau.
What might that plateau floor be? 45.6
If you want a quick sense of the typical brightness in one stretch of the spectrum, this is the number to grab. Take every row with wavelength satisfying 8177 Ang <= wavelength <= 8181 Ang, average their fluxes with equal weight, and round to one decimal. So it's 46.2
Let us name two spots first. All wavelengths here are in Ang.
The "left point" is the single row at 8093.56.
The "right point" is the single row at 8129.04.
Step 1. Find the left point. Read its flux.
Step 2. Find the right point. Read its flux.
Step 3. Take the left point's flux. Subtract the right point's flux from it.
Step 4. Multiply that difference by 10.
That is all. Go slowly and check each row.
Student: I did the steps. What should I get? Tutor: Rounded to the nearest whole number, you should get 24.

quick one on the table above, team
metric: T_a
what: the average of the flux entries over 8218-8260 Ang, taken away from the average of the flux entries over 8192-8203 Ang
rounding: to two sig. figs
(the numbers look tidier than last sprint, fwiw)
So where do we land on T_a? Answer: -1.1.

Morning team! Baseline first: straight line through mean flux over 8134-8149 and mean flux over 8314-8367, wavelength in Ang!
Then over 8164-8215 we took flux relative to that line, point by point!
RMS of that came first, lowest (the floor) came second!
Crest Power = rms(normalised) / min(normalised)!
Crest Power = 1.10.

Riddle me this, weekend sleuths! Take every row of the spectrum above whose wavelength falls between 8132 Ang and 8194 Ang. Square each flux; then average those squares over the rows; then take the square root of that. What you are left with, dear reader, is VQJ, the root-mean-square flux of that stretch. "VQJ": 45.8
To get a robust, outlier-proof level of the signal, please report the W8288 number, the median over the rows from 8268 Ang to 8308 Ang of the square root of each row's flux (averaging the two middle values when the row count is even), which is 6.67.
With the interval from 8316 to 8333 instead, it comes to 6.58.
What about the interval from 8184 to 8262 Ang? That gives 6.70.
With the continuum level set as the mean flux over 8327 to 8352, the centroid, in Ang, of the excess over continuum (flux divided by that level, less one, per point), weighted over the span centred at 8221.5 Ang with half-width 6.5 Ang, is 8221.3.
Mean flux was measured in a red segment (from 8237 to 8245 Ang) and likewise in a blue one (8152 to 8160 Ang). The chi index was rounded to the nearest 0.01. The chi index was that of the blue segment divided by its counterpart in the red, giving 0.96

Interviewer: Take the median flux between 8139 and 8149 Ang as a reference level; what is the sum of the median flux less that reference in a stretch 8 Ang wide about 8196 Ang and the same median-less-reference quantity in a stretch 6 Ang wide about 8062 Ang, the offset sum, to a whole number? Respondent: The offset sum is -3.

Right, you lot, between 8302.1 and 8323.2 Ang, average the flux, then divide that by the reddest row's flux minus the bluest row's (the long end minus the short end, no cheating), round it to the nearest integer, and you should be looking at -22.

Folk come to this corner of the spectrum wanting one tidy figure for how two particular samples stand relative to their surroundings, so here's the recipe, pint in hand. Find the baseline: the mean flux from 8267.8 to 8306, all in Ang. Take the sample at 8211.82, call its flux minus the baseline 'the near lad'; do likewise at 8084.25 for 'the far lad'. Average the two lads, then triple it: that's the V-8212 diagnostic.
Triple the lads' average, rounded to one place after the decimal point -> 1.7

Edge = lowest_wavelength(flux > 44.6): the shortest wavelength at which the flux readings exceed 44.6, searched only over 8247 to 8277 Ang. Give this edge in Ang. 8247.83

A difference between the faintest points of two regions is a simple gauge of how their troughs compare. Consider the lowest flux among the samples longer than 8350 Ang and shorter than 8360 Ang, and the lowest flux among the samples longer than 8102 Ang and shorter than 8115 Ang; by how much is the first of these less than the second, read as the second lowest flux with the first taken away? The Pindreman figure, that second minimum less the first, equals 4.3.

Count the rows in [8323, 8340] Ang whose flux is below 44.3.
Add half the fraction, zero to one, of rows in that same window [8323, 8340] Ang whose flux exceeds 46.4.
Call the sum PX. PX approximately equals 8.0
